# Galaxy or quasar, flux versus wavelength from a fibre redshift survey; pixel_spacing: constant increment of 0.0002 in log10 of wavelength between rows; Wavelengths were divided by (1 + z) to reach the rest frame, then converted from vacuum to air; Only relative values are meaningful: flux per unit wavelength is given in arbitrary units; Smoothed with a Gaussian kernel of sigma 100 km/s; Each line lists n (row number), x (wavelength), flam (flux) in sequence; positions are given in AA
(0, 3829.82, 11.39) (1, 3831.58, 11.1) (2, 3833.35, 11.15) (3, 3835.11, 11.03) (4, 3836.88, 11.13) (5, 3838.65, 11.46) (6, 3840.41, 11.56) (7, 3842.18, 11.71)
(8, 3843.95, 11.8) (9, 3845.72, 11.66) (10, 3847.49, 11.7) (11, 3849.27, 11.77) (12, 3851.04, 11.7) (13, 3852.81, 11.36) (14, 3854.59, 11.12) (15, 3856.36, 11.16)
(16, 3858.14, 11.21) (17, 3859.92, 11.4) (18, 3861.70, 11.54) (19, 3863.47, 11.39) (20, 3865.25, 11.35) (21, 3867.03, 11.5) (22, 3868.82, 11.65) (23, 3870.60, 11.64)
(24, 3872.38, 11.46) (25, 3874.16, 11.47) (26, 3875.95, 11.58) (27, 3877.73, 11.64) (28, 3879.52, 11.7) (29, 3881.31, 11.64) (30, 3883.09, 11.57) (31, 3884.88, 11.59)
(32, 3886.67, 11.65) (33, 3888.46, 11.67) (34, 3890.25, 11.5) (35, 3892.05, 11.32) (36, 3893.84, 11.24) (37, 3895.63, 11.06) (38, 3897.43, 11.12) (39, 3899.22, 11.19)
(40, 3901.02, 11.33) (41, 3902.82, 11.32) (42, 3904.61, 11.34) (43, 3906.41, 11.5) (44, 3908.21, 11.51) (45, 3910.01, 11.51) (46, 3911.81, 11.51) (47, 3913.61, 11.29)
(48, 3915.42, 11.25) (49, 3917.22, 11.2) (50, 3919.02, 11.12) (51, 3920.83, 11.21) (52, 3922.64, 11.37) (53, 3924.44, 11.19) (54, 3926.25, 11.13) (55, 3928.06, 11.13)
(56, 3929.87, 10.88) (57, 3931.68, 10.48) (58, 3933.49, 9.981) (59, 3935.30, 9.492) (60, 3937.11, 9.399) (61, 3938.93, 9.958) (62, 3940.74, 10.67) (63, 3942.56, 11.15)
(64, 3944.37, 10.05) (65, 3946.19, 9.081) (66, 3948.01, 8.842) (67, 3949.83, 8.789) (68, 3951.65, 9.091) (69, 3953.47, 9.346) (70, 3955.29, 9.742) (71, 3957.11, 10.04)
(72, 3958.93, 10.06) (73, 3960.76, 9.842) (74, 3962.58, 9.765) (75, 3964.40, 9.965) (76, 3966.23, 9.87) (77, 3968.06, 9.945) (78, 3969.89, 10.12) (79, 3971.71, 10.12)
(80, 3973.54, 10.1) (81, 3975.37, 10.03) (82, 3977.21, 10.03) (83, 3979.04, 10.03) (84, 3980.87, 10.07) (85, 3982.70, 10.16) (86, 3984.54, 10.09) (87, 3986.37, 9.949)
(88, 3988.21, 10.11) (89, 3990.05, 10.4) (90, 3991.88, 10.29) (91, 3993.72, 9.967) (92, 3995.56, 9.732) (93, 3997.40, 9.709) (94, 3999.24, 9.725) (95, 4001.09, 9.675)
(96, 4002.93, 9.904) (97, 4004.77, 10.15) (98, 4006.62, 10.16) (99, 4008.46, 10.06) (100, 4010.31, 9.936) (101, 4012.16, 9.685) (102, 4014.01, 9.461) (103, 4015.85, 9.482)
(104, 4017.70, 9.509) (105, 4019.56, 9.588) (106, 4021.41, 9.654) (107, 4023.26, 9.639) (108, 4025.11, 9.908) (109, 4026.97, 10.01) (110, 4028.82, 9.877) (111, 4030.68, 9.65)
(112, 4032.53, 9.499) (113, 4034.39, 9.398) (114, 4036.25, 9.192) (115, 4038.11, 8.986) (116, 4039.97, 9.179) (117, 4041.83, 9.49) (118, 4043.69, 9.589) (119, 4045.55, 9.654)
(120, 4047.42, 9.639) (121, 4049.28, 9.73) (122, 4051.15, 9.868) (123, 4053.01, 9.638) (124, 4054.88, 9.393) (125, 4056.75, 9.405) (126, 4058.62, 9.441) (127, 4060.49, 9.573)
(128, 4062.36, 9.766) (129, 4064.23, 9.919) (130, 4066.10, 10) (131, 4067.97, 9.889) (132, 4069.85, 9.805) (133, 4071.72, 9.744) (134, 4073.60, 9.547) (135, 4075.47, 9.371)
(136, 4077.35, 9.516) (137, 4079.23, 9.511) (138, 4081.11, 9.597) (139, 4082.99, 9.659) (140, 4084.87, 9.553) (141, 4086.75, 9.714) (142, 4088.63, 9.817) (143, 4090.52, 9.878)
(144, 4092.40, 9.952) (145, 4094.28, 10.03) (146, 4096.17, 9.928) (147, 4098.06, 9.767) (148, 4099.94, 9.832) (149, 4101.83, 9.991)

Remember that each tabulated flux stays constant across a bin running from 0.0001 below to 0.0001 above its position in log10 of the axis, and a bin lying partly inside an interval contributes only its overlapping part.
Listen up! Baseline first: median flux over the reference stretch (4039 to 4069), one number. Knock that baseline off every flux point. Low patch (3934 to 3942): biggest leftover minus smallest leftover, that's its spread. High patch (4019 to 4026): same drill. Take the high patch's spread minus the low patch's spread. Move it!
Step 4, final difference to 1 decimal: -1.0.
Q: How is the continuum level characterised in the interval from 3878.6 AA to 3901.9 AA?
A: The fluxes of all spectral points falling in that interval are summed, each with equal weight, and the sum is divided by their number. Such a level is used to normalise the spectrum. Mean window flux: 11.4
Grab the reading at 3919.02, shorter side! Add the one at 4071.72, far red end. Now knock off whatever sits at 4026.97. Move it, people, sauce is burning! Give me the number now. 10.9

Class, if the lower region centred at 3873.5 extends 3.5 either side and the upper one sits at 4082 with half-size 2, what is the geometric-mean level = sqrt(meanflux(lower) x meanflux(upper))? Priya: 10.5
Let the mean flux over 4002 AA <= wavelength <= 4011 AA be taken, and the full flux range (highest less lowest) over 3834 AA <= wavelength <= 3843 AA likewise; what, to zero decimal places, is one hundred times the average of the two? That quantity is 536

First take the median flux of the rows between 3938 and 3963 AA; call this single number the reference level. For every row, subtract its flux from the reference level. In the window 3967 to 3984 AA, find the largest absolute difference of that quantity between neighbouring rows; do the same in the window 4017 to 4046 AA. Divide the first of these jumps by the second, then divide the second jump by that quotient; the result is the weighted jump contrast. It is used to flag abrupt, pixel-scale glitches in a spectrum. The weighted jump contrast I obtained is 0.55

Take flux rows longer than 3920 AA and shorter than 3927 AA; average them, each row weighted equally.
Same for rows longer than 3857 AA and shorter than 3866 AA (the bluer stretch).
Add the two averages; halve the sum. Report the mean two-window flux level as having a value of 11.3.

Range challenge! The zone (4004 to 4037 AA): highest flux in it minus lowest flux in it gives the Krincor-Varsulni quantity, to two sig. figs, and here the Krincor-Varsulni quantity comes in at 0.97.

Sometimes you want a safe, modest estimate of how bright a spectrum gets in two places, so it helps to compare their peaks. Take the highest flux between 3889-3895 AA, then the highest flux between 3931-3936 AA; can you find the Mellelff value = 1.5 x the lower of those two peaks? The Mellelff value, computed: 15.7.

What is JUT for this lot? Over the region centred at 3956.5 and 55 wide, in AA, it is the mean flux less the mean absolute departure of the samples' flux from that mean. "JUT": 9.5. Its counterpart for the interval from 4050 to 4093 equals 9.5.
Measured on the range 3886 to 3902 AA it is 11.2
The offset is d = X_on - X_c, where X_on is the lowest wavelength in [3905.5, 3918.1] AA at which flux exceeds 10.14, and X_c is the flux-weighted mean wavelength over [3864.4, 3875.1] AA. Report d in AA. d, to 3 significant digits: 36.7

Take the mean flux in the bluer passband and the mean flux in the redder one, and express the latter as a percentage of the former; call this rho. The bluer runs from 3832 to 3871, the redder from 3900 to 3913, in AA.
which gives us 100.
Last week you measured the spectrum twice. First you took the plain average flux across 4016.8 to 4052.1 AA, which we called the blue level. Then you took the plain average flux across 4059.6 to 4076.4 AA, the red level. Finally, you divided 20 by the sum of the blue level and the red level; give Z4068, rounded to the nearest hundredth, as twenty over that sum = 1.04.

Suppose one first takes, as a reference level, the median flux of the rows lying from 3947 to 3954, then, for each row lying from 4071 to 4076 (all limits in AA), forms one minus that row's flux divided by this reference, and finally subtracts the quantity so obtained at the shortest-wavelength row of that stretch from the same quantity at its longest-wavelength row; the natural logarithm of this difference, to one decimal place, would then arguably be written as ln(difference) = -3.2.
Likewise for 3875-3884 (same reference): -6.8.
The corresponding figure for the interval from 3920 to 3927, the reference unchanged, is -4.7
